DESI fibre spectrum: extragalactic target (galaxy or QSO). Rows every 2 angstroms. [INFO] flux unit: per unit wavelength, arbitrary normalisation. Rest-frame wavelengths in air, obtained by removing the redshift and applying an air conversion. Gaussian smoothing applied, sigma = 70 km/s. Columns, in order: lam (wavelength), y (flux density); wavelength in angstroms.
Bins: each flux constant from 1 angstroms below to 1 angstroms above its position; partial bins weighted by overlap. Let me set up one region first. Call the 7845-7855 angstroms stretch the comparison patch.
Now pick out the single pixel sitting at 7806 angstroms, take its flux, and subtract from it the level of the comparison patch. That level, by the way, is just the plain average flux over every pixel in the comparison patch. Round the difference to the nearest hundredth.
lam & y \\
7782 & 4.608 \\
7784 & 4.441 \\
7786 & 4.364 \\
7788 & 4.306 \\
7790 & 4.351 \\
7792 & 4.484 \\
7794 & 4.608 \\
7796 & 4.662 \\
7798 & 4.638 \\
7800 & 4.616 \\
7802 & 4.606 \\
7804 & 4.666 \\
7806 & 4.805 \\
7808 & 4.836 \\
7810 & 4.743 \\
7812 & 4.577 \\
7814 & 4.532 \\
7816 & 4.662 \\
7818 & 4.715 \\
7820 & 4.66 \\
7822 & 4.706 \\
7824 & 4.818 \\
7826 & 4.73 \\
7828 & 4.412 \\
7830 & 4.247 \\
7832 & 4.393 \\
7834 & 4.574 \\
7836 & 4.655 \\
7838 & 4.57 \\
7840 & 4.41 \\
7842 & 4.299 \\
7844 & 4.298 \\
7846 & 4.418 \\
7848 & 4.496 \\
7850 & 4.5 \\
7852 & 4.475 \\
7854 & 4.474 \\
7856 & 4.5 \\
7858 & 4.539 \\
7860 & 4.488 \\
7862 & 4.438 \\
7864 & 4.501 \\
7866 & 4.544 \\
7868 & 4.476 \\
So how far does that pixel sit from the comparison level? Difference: 0.33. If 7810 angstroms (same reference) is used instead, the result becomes 0.27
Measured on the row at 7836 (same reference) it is 0.18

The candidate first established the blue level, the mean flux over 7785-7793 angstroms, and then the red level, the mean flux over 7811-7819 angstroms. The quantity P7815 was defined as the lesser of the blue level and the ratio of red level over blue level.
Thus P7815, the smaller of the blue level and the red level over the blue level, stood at 1.06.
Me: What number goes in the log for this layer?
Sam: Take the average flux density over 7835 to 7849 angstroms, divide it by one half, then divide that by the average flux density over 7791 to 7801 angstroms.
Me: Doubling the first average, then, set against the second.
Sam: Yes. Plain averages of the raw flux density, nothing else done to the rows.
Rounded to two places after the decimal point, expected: 1.93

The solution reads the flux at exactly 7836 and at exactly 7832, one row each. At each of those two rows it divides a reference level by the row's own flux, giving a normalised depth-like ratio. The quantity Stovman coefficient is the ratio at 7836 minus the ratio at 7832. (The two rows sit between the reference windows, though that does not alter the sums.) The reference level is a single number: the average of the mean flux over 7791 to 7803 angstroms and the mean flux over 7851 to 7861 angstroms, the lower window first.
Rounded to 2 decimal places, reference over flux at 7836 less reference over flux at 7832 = -0.06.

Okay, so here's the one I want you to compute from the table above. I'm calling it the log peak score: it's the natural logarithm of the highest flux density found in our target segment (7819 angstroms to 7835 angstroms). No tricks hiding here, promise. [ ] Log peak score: 1.572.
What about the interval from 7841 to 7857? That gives 1.504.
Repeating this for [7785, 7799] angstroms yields 1.539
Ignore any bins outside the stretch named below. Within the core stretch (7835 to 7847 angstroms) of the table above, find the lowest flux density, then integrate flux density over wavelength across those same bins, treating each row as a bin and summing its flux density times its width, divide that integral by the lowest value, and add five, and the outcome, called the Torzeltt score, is 17.4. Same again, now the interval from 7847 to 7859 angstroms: 17.1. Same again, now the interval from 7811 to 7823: 17.3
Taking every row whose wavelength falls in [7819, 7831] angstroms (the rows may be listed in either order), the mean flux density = 4.60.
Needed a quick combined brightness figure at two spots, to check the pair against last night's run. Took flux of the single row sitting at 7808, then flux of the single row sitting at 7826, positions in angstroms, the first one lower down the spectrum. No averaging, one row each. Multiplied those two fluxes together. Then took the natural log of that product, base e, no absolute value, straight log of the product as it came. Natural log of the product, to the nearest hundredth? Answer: 3.13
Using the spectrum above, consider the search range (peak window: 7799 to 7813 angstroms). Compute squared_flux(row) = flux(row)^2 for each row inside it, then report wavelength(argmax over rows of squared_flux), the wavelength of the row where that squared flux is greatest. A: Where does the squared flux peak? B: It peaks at 7808 angstroms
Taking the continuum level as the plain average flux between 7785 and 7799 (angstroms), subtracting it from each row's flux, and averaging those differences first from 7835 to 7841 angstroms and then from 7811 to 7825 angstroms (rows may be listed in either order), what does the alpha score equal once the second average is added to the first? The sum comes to 0.2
